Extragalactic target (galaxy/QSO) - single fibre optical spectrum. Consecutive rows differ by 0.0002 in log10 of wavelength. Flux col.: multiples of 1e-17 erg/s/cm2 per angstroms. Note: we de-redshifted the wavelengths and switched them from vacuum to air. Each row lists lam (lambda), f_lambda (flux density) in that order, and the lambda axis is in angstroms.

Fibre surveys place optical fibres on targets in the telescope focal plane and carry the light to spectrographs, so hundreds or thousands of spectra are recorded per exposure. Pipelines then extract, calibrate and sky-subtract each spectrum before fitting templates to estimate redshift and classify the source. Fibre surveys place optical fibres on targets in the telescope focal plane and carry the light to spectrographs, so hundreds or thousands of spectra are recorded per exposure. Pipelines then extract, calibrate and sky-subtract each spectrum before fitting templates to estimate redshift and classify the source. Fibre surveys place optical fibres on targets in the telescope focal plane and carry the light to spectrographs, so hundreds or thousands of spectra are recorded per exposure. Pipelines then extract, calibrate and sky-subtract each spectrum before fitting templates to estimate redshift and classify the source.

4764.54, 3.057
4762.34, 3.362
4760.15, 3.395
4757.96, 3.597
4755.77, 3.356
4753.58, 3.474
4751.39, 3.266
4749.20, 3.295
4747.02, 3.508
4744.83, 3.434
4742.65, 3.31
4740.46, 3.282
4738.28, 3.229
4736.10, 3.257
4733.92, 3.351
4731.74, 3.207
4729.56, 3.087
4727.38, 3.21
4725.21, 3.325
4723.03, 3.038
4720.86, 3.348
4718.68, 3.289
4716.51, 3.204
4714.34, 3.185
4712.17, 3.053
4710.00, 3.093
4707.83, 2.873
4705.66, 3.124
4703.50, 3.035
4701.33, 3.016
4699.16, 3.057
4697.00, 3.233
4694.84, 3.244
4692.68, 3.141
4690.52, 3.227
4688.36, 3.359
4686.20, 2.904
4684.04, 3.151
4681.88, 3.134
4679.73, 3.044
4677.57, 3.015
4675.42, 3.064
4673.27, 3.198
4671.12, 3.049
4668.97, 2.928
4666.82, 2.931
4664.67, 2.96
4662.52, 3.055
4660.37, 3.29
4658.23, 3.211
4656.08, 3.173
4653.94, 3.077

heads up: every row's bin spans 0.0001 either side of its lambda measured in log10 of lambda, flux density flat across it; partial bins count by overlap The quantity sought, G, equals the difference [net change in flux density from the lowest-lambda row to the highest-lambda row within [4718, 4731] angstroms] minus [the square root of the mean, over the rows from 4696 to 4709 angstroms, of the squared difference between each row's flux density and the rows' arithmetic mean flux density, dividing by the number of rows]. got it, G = -0.31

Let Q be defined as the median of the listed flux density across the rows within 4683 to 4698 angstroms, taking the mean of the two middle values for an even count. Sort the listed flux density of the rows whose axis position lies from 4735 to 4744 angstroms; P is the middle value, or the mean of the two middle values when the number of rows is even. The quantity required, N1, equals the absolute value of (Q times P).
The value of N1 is 10.6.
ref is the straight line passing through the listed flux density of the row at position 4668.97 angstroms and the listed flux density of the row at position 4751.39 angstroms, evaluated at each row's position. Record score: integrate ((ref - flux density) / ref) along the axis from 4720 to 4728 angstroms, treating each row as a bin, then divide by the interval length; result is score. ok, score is -0.024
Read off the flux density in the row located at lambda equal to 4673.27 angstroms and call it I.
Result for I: 3.198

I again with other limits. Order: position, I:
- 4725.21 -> 3.325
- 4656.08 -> 3.173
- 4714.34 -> 3.185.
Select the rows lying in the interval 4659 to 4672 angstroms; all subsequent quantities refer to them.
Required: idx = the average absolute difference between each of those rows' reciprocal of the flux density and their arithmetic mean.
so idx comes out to 0.0102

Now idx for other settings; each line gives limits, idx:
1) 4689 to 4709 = 0.0103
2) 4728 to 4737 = 0.0076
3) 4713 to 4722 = 0.0058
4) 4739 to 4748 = 0.0076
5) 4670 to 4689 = 0.0099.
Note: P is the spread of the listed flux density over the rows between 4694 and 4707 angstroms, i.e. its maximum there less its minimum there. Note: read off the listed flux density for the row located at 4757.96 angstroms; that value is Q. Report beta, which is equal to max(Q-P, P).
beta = 3.37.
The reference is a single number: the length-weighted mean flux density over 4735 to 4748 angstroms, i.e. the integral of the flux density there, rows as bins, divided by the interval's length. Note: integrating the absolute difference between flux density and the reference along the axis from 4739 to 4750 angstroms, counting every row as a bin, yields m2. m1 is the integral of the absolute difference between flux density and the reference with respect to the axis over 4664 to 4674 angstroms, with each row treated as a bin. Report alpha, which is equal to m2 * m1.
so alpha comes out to 2.9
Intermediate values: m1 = 3.26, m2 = 0.9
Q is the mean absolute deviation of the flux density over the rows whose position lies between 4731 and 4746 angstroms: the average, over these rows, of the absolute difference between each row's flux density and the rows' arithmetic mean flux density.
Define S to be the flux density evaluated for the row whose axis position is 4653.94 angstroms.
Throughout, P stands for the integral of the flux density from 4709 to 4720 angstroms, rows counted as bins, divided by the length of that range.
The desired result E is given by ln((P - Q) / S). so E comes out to 0.010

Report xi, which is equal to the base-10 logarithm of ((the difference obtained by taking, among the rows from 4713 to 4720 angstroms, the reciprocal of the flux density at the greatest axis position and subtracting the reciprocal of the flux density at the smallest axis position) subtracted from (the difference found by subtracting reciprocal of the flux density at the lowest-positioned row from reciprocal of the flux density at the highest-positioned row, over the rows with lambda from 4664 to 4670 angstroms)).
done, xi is -1.9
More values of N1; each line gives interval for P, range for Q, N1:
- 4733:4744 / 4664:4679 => 9.9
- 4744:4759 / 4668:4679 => 10.5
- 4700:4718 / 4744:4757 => 10.4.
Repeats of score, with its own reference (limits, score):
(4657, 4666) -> -0.078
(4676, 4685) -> -0.037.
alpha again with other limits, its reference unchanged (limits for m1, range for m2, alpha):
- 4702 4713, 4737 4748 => 3.3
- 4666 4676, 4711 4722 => 4.2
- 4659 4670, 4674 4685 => 9.0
